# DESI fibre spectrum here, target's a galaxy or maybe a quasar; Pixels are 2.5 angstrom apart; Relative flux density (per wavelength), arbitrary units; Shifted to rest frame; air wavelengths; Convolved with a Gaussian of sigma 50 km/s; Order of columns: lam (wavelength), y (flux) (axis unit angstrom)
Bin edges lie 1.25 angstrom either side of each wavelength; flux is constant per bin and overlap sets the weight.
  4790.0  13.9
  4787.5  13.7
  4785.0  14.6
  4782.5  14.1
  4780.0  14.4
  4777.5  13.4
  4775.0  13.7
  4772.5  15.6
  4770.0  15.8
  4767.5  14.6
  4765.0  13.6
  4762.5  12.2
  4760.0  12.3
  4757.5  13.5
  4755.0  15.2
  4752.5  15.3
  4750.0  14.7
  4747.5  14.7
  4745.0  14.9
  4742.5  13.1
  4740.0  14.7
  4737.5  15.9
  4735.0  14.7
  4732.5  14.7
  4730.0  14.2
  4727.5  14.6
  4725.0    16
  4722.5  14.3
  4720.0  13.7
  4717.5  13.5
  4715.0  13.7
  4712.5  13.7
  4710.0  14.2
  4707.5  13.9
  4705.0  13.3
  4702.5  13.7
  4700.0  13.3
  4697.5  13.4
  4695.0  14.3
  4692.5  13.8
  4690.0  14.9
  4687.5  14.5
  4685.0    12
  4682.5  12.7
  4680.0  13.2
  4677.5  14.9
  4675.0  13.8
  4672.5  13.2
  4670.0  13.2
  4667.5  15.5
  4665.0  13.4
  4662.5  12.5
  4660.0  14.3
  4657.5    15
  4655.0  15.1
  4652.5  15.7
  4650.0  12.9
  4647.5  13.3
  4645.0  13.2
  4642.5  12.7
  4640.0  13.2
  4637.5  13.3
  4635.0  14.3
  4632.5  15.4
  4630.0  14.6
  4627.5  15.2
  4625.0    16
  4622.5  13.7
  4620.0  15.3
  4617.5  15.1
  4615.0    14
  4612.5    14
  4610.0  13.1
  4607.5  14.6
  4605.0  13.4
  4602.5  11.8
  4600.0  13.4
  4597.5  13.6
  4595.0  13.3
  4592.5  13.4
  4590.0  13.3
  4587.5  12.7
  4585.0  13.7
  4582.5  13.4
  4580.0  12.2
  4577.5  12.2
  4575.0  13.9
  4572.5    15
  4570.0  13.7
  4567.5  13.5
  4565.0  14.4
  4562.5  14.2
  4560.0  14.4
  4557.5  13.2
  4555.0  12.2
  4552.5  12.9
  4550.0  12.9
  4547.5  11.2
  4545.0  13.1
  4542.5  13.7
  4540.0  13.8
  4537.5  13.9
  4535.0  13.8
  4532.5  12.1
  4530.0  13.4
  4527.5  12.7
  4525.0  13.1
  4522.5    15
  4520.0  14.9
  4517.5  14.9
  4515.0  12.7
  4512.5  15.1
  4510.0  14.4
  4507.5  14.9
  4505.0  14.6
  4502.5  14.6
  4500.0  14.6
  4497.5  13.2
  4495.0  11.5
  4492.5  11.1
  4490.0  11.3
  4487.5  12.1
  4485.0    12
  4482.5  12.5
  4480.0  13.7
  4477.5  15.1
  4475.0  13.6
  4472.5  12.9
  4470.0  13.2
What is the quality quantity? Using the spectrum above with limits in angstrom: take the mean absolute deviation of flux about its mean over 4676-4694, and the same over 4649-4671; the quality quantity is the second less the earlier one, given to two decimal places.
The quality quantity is 0.12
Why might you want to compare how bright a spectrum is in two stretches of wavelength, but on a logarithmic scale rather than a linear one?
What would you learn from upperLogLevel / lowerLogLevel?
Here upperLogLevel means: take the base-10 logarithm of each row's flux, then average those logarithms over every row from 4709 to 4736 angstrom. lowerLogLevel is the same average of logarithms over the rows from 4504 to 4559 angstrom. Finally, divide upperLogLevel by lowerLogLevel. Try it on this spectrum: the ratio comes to 1.02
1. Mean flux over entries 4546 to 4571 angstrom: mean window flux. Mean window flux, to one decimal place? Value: 13.3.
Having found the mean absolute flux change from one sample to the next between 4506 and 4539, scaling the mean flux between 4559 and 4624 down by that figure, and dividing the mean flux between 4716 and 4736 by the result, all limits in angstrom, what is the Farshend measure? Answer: 1.06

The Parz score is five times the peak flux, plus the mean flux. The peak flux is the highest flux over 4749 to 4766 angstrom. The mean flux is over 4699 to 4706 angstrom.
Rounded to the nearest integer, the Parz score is 90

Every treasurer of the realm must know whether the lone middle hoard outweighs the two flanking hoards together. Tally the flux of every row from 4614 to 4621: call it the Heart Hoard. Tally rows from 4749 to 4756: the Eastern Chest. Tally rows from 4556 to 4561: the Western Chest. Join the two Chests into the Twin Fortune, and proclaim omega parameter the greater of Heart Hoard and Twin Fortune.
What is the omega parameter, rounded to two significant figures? 73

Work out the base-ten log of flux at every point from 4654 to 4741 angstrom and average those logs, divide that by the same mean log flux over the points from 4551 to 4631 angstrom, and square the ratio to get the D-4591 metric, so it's 1.02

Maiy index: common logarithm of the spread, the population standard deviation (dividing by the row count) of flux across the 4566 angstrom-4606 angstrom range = -0.13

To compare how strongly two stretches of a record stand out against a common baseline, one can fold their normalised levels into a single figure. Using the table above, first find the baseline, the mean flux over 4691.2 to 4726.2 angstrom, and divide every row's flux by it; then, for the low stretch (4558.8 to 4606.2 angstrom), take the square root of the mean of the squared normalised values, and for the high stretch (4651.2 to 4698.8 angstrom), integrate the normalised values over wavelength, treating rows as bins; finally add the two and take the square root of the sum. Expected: 6.98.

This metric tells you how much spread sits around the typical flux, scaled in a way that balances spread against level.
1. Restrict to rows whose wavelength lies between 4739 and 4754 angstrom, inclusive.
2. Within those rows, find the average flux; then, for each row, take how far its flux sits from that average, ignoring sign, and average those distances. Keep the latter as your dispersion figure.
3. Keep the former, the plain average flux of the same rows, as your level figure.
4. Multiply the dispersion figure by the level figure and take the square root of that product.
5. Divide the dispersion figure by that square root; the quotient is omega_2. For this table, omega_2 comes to 0.183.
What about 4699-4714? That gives 0.137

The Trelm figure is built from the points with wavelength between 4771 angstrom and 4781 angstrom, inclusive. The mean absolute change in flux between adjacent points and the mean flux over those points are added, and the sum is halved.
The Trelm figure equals 7.7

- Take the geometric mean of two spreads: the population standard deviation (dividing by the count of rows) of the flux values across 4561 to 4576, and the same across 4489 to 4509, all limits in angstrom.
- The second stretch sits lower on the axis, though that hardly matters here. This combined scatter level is 0.88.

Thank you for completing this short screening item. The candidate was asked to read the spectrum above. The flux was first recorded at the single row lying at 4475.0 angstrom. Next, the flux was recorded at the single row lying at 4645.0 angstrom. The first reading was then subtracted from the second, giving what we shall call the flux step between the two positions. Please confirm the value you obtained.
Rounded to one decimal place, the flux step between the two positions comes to -0.4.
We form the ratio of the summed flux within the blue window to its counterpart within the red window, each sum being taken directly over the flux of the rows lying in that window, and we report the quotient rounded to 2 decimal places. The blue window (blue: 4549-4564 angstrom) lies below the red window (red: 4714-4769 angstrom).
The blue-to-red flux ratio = 0.25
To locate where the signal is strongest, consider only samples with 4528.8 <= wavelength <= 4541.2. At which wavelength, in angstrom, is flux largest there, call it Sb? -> 4537.5 angstrom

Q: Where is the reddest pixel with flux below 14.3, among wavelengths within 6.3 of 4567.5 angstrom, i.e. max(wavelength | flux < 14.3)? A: 4570.0 angstrom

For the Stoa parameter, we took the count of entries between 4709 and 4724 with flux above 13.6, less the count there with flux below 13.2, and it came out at 5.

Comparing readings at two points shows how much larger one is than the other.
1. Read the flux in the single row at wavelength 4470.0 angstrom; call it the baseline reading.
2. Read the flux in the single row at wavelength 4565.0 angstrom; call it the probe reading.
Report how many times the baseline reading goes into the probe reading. 1.09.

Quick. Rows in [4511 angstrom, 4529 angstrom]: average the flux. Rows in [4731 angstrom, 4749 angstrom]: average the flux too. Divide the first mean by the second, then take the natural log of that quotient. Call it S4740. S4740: -0.043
